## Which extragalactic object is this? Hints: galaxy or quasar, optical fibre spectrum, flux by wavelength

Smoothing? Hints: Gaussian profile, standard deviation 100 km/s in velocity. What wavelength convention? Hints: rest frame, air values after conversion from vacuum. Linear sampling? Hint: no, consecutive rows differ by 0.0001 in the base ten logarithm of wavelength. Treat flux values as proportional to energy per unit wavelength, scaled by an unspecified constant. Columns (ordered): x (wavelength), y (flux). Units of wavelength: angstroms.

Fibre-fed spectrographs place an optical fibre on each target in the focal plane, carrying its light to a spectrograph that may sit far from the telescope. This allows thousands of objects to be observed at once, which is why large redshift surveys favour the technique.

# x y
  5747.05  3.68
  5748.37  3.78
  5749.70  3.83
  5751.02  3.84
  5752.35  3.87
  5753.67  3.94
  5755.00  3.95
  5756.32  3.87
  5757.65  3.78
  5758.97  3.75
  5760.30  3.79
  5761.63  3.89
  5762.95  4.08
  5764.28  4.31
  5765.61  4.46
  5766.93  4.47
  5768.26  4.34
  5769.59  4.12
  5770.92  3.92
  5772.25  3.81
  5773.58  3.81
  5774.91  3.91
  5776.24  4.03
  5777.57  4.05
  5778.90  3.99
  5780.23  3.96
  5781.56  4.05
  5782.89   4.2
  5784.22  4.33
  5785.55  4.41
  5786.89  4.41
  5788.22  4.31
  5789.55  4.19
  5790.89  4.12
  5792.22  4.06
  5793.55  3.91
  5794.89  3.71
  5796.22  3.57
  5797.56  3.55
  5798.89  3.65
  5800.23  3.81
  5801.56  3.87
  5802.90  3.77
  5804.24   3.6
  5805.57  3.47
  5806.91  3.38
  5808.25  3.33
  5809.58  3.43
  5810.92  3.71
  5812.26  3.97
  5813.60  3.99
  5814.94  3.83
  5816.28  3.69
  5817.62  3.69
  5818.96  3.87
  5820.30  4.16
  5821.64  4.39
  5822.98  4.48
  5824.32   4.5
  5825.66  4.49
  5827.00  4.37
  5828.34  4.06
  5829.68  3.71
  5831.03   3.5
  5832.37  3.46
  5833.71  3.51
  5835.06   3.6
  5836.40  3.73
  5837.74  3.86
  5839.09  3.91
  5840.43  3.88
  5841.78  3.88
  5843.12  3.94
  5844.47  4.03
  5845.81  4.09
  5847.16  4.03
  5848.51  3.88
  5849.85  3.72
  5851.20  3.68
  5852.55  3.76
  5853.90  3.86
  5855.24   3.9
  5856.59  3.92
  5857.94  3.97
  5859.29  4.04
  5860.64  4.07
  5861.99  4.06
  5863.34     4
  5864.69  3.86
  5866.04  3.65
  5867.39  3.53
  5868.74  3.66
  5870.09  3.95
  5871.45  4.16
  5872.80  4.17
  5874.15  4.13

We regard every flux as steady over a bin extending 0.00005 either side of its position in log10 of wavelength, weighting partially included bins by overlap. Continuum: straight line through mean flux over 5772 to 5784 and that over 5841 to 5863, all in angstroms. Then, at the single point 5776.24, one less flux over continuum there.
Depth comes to -0.01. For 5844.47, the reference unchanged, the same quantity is -0.02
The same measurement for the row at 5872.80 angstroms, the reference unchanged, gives -0.07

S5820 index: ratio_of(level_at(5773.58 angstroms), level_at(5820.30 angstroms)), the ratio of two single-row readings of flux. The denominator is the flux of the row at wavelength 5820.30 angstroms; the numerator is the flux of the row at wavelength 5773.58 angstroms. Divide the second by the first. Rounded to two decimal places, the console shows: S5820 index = 0.92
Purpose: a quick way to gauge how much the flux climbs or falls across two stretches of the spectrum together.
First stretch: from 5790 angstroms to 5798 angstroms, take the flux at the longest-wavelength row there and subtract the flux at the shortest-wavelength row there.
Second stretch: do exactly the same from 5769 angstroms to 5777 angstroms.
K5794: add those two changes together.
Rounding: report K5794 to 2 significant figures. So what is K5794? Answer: -0.66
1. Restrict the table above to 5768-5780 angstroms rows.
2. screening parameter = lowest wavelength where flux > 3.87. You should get 5768.26 angstroms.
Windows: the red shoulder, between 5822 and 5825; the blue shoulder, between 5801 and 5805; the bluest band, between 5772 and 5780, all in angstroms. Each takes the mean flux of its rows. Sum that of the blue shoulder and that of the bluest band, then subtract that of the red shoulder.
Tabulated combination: 3.2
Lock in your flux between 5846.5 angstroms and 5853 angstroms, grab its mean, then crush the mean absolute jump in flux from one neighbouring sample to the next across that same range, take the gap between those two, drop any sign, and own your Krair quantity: 3.71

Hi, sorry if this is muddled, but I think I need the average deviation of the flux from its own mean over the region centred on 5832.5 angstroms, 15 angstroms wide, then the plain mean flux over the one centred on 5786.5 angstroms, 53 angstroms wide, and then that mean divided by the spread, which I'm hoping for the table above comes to 14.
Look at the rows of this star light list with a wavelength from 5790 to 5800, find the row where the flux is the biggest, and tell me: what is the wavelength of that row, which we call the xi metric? 5790.89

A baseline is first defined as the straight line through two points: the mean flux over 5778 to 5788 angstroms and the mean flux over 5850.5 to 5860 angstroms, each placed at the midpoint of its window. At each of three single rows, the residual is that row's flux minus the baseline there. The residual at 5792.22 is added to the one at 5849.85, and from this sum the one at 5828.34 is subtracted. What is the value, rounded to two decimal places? -0.34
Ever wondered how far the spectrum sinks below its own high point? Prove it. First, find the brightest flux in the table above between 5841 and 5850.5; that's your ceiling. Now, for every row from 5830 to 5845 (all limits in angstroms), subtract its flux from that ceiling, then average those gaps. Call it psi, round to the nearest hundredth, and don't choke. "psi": 0.34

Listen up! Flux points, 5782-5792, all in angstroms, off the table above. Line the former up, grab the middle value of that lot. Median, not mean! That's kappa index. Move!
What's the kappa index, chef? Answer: 4.3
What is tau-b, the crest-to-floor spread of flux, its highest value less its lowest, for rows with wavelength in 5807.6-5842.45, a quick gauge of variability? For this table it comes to 1.2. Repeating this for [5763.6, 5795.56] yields 0.8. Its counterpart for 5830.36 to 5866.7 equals 0.6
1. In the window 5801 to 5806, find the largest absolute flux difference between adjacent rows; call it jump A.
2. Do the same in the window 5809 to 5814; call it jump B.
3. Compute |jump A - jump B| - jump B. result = -0.17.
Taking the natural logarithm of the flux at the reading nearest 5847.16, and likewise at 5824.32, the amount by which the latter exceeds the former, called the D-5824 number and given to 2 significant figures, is 0.11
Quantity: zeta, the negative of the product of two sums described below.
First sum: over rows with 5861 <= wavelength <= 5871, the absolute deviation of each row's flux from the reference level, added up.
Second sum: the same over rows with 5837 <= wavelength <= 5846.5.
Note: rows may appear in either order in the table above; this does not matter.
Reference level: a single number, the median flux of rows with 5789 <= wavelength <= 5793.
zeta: -2.7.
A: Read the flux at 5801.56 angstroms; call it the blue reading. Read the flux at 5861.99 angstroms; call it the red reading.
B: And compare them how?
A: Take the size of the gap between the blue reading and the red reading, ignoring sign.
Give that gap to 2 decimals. 0.19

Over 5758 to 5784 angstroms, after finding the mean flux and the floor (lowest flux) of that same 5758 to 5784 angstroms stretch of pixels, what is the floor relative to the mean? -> 0.93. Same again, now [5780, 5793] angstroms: 0.94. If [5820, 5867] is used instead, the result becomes 0.88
